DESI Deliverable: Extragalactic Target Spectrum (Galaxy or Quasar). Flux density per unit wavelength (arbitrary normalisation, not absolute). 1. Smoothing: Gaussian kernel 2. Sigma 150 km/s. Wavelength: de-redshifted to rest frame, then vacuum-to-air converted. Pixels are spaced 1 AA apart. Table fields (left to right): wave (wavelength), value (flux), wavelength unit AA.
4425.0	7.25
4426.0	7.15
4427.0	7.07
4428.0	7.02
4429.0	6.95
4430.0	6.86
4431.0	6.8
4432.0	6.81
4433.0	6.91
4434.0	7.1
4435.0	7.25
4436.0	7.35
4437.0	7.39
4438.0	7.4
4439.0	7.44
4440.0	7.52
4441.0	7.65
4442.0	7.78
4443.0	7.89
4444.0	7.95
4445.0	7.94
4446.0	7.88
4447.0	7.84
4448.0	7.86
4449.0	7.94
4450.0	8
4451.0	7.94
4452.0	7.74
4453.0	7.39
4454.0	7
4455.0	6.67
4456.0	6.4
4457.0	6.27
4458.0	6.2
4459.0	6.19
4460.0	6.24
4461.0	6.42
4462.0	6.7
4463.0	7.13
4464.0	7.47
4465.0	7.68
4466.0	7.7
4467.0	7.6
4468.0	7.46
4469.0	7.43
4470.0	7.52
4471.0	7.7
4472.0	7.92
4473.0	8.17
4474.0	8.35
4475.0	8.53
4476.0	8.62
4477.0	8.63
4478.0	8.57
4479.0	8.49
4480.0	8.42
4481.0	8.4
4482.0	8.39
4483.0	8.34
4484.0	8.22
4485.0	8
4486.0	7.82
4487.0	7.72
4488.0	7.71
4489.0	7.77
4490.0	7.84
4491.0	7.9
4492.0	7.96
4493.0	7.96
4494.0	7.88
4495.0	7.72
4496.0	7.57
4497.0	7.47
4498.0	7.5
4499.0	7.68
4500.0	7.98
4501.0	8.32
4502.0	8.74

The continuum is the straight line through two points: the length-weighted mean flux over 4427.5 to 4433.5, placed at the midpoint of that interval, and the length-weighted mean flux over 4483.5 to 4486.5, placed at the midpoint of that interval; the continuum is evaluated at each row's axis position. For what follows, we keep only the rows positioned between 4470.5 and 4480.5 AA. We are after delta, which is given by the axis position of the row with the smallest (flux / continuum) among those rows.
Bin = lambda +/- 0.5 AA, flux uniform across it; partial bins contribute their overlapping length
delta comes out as 4471.0 AA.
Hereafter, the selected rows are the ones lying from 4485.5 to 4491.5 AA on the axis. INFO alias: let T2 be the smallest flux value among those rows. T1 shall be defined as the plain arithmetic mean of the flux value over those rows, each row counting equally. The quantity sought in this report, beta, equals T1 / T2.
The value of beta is 1.01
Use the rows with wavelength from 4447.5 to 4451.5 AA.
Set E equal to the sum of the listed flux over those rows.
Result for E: 31.7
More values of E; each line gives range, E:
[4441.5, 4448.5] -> 55.1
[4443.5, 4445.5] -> 15.9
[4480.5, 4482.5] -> 16.8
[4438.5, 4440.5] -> 15.0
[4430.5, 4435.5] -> 34.9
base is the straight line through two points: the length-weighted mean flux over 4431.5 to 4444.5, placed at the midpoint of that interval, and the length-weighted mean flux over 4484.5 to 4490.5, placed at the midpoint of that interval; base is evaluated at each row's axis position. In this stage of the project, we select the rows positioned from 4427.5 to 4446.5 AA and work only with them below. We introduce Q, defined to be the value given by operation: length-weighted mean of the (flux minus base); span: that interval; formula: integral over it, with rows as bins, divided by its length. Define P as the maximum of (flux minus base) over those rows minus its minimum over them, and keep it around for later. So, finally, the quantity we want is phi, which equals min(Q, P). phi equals 0.0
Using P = 1.05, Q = 0.0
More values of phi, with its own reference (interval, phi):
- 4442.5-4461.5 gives -0.3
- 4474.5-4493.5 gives 0.4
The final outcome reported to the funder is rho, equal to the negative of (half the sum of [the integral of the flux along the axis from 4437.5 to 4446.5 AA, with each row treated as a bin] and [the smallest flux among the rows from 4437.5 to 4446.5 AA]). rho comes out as -38.4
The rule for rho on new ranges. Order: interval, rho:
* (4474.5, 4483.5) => -42.4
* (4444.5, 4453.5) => -39.0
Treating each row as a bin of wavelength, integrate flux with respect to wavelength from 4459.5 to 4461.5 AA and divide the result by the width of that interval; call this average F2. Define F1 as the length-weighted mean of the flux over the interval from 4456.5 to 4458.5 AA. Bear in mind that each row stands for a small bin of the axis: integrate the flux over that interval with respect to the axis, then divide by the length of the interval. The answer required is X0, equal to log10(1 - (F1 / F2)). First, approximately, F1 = 6.2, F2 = 6.3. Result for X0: -1.8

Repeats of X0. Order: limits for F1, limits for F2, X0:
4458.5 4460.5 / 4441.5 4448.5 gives -0.7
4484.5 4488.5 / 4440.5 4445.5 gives -2.4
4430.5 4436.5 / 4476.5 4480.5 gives -0.8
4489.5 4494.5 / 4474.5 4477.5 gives -1.1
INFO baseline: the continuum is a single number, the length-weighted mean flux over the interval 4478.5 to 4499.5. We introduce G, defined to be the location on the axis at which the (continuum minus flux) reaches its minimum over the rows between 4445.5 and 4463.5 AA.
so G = 4450.0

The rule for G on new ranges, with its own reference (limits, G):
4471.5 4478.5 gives 4477.0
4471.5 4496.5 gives 4477.0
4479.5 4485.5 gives 4480.0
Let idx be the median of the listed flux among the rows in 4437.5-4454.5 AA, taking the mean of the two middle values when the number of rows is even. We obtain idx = 7.84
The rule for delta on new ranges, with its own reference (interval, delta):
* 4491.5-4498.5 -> 4497.0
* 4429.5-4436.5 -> 4432.0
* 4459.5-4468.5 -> 4460.0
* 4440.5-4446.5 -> 4441.0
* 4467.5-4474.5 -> 4469.0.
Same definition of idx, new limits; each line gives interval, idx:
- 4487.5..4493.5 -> 7.87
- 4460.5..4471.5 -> 7.47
